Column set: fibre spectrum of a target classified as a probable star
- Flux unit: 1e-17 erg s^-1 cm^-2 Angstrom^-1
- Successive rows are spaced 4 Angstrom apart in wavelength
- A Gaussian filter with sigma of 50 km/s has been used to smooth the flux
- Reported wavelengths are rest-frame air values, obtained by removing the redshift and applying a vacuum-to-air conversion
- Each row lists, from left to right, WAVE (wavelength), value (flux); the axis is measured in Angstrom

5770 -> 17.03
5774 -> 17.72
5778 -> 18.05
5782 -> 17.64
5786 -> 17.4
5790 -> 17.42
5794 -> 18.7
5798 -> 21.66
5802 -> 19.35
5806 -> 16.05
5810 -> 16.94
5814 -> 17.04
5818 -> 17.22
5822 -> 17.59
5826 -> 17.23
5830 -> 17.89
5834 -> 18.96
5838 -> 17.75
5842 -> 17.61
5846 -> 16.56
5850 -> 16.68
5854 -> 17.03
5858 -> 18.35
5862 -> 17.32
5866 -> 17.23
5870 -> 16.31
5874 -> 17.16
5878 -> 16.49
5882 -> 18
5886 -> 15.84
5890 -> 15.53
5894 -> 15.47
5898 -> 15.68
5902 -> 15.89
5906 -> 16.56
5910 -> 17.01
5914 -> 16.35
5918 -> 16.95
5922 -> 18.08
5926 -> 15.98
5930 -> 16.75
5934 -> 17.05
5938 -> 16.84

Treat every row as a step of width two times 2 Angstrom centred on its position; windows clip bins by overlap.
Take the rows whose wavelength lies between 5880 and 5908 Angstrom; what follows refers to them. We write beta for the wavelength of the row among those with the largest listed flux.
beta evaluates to 5882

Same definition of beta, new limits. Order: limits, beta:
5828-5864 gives 5834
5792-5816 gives 5798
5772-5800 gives 5798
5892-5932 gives 5922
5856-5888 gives 5858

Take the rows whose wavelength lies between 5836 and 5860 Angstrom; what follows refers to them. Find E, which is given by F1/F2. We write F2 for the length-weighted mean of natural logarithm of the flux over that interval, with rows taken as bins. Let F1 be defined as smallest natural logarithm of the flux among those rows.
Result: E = 0.984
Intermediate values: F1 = 2.81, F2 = 2.85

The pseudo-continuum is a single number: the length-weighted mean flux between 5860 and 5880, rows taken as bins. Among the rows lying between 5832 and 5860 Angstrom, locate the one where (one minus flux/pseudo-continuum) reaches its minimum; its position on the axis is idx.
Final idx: 5834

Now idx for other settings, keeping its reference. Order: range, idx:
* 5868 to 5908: 5882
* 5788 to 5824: 5798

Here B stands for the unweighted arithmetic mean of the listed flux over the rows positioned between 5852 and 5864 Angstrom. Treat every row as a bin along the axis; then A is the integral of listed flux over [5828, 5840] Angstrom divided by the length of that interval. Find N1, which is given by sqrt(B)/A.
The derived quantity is 0.230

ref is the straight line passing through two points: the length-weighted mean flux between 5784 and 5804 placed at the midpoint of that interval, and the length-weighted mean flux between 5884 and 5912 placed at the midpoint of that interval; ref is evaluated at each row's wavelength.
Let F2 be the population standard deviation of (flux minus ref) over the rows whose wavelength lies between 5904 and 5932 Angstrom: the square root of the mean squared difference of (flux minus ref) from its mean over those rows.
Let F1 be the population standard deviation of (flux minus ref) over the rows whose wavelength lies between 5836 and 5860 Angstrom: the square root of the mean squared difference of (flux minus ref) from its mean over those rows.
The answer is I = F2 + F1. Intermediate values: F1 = 0.68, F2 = 0.66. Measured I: 1.34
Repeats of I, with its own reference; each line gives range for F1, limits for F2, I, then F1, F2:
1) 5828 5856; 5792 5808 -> 2.54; 0.61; 1.93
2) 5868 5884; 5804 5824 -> 1.42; 0.76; 0.66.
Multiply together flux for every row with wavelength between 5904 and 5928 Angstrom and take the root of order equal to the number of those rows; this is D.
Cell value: 16.8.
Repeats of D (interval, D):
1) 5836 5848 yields 17.3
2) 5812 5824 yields 17.3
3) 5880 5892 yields 16.4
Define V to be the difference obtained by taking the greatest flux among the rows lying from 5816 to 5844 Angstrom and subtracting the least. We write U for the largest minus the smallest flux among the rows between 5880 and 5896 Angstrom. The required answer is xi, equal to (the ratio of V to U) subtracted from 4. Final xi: 3.3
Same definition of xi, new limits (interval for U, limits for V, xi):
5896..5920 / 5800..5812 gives 1.5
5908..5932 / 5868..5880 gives 3.6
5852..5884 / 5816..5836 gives 3.1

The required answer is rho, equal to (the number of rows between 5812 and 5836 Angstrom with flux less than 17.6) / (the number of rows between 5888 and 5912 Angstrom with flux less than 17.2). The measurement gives 0.7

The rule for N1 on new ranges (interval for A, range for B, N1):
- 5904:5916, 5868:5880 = 0.245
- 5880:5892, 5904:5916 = 0.248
